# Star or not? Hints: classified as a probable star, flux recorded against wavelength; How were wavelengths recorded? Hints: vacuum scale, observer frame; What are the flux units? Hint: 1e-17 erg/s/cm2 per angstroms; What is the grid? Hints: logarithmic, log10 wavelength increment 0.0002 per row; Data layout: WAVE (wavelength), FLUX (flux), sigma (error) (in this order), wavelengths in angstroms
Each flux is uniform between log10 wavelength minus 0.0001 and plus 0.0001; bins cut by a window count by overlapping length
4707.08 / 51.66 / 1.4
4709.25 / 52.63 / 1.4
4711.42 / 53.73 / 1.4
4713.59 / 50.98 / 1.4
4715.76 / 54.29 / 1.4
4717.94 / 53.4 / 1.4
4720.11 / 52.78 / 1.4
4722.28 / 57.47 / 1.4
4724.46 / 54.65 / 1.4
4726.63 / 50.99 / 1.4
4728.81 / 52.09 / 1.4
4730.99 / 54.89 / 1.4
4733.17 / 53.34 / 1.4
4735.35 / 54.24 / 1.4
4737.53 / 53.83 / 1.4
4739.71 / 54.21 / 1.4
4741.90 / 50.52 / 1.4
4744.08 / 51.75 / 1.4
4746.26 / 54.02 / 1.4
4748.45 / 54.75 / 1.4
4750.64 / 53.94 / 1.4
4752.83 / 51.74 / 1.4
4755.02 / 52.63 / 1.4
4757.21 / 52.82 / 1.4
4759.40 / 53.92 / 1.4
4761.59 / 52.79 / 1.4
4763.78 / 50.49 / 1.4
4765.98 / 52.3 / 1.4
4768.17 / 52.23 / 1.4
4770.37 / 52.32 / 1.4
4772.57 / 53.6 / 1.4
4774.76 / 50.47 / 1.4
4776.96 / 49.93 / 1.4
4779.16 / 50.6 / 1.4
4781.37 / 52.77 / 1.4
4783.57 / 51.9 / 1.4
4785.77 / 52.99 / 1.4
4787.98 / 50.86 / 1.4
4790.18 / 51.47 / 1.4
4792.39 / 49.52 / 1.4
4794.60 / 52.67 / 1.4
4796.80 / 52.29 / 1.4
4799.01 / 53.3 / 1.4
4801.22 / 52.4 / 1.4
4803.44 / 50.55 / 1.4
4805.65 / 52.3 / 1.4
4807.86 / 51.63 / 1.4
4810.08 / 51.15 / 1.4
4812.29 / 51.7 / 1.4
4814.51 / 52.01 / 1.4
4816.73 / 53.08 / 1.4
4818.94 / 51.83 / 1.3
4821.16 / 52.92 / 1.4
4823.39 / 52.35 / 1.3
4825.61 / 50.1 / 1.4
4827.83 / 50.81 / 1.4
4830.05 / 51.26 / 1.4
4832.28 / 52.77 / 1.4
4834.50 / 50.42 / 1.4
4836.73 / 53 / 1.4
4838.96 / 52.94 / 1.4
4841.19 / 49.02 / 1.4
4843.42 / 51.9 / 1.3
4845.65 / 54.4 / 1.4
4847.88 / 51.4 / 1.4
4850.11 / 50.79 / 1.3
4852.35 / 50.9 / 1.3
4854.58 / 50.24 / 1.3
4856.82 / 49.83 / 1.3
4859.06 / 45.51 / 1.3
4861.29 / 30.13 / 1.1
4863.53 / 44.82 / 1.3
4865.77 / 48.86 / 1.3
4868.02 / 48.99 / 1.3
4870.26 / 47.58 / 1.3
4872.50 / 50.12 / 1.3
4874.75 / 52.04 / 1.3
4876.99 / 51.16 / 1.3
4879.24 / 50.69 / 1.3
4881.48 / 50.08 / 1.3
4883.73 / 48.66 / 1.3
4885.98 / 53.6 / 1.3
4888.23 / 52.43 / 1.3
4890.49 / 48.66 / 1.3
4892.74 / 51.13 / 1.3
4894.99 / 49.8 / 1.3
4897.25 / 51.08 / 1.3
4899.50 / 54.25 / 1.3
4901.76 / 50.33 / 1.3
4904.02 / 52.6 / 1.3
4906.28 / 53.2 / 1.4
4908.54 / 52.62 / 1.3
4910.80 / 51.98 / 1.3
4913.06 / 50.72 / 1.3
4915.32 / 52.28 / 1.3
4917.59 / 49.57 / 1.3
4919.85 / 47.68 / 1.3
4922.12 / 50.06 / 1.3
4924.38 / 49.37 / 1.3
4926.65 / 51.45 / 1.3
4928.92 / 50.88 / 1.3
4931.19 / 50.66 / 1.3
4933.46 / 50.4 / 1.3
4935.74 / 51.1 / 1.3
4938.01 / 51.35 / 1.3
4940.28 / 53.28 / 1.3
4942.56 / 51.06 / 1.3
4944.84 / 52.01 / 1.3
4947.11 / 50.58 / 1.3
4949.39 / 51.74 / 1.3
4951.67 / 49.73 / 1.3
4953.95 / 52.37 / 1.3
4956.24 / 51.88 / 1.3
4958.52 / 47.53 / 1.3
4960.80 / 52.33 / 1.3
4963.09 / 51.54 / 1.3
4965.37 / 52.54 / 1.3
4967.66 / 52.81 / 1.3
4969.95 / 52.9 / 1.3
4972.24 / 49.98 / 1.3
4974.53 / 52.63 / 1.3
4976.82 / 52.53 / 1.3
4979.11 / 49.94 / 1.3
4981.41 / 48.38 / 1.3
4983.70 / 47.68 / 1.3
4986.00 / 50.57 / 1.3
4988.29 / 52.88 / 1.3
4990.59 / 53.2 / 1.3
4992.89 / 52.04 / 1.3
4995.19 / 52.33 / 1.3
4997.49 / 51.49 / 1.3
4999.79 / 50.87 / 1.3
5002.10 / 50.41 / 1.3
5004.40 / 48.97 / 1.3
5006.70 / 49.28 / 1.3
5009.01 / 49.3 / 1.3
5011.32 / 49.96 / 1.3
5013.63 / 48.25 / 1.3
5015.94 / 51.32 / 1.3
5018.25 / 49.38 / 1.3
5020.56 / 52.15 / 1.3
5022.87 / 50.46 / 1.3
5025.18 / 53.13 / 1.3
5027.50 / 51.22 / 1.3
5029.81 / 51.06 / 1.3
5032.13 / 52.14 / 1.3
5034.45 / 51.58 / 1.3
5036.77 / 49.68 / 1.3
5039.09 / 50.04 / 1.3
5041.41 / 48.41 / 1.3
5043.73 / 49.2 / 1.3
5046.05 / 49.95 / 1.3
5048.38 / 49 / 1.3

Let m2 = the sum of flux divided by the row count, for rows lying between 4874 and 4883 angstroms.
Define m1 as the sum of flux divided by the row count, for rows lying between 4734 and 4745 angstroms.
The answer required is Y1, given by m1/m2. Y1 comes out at 1.038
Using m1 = 52.9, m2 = 51.0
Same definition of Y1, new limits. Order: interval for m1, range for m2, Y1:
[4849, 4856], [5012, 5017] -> 1.017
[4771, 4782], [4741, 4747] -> 0.988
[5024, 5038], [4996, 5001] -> 1.006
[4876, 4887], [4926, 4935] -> 1.000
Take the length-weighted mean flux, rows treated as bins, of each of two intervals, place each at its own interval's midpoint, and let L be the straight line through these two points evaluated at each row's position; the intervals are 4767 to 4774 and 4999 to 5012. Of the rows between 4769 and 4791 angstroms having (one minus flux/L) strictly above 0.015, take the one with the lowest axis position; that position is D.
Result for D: 4774.76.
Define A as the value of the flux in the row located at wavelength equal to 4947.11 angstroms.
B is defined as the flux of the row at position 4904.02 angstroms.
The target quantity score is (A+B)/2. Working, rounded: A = 50.58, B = 52.6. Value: 51.6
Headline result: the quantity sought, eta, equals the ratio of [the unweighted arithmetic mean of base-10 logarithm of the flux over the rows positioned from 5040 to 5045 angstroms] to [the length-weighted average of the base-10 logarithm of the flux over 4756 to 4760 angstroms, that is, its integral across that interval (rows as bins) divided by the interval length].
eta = 0.98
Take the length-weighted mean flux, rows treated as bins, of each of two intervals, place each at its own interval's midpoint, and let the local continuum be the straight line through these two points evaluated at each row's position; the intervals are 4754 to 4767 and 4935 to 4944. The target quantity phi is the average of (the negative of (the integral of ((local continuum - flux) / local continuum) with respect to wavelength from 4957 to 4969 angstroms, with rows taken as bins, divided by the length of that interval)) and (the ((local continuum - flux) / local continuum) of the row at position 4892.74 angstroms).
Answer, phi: 0.005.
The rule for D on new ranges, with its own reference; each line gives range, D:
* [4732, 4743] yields 4741.90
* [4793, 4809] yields 4803.44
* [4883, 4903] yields 4883.73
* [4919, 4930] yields 4919.85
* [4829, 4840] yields 4834.50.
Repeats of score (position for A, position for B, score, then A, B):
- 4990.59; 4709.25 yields 52.9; 53.2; 52.63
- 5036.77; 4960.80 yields 51.0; 49.68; 52.33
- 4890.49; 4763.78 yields 49.6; 48.66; 50.49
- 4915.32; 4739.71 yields 53.2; 52.28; 54.21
